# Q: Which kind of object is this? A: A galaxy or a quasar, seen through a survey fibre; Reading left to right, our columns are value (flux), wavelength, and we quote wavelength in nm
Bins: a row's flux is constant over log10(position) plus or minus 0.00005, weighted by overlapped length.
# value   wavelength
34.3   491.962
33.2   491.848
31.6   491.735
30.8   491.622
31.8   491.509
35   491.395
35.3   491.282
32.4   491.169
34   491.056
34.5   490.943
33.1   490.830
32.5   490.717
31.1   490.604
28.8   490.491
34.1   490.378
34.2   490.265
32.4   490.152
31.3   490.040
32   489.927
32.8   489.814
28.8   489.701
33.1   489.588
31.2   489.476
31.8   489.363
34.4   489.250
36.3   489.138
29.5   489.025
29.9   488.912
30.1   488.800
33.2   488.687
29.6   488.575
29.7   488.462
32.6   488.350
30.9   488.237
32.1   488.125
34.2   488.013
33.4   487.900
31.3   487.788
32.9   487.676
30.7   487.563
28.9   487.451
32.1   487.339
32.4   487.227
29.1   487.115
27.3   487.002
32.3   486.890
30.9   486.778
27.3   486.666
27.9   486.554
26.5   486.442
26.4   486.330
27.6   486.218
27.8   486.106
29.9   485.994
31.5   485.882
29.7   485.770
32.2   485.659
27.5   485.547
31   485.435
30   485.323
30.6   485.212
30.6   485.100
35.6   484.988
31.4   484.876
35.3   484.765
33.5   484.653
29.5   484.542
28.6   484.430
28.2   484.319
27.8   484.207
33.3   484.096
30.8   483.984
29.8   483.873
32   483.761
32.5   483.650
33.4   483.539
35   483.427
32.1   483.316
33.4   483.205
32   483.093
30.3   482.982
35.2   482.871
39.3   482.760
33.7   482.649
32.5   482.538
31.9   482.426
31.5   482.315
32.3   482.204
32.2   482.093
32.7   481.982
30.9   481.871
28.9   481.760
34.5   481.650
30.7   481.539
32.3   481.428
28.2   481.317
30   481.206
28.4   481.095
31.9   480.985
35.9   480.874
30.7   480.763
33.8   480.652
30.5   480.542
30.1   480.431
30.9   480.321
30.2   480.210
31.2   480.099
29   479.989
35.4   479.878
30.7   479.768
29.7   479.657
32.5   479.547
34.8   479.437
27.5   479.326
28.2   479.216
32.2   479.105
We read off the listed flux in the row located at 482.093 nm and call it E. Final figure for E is 32.2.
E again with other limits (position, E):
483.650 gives 32.5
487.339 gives 32.1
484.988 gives 35.6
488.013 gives 34.2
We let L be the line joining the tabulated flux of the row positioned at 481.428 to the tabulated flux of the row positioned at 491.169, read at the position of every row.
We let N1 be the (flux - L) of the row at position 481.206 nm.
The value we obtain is -2.3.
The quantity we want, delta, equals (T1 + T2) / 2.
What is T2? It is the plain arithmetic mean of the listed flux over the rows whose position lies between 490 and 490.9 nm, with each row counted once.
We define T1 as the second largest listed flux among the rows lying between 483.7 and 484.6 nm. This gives 32.1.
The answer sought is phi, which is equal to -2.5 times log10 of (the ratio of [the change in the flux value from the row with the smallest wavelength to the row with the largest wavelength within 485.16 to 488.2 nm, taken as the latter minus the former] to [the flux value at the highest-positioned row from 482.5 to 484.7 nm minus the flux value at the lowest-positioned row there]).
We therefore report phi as -0.4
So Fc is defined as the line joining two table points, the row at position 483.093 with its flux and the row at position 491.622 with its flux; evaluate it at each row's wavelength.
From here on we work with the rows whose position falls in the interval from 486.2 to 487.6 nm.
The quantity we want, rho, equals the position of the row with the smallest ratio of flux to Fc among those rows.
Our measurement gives 486.330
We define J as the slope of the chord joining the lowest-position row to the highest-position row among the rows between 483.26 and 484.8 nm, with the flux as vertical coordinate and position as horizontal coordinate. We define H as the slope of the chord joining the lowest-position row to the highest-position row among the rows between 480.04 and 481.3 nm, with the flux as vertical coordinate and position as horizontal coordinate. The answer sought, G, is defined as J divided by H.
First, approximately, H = -1.1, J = 2.2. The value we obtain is -2.0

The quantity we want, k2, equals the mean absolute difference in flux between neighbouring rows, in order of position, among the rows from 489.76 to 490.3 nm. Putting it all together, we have 1.10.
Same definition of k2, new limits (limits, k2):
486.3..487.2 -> 1.99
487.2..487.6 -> 1.77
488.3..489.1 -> 1.72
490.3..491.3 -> 2.00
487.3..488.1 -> 1.95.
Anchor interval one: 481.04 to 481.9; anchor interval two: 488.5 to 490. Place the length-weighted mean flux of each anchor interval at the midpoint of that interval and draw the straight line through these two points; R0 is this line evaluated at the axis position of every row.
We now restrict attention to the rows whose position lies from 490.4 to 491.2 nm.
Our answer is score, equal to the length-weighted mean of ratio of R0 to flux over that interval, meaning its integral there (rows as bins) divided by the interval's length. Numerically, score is 0.99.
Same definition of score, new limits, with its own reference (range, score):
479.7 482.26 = 0.97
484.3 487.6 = 1.04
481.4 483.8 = 0.94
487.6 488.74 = 0.99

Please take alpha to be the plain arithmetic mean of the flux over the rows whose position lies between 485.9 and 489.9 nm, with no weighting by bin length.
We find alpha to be 30.7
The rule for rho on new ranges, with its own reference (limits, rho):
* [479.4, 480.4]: 479.989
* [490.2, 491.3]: 490.491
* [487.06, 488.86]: 487.451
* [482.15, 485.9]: 485.547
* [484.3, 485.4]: 484.319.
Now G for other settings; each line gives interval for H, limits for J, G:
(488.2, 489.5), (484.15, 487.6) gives 3.6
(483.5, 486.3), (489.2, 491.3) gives -0.2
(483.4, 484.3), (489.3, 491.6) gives 0.0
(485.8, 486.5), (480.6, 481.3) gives 0.8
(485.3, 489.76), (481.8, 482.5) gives -6.6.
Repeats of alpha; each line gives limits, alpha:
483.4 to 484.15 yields 32.4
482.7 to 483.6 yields 33.8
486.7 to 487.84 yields 30.8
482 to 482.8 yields 33.3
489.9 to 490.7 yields 32.0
